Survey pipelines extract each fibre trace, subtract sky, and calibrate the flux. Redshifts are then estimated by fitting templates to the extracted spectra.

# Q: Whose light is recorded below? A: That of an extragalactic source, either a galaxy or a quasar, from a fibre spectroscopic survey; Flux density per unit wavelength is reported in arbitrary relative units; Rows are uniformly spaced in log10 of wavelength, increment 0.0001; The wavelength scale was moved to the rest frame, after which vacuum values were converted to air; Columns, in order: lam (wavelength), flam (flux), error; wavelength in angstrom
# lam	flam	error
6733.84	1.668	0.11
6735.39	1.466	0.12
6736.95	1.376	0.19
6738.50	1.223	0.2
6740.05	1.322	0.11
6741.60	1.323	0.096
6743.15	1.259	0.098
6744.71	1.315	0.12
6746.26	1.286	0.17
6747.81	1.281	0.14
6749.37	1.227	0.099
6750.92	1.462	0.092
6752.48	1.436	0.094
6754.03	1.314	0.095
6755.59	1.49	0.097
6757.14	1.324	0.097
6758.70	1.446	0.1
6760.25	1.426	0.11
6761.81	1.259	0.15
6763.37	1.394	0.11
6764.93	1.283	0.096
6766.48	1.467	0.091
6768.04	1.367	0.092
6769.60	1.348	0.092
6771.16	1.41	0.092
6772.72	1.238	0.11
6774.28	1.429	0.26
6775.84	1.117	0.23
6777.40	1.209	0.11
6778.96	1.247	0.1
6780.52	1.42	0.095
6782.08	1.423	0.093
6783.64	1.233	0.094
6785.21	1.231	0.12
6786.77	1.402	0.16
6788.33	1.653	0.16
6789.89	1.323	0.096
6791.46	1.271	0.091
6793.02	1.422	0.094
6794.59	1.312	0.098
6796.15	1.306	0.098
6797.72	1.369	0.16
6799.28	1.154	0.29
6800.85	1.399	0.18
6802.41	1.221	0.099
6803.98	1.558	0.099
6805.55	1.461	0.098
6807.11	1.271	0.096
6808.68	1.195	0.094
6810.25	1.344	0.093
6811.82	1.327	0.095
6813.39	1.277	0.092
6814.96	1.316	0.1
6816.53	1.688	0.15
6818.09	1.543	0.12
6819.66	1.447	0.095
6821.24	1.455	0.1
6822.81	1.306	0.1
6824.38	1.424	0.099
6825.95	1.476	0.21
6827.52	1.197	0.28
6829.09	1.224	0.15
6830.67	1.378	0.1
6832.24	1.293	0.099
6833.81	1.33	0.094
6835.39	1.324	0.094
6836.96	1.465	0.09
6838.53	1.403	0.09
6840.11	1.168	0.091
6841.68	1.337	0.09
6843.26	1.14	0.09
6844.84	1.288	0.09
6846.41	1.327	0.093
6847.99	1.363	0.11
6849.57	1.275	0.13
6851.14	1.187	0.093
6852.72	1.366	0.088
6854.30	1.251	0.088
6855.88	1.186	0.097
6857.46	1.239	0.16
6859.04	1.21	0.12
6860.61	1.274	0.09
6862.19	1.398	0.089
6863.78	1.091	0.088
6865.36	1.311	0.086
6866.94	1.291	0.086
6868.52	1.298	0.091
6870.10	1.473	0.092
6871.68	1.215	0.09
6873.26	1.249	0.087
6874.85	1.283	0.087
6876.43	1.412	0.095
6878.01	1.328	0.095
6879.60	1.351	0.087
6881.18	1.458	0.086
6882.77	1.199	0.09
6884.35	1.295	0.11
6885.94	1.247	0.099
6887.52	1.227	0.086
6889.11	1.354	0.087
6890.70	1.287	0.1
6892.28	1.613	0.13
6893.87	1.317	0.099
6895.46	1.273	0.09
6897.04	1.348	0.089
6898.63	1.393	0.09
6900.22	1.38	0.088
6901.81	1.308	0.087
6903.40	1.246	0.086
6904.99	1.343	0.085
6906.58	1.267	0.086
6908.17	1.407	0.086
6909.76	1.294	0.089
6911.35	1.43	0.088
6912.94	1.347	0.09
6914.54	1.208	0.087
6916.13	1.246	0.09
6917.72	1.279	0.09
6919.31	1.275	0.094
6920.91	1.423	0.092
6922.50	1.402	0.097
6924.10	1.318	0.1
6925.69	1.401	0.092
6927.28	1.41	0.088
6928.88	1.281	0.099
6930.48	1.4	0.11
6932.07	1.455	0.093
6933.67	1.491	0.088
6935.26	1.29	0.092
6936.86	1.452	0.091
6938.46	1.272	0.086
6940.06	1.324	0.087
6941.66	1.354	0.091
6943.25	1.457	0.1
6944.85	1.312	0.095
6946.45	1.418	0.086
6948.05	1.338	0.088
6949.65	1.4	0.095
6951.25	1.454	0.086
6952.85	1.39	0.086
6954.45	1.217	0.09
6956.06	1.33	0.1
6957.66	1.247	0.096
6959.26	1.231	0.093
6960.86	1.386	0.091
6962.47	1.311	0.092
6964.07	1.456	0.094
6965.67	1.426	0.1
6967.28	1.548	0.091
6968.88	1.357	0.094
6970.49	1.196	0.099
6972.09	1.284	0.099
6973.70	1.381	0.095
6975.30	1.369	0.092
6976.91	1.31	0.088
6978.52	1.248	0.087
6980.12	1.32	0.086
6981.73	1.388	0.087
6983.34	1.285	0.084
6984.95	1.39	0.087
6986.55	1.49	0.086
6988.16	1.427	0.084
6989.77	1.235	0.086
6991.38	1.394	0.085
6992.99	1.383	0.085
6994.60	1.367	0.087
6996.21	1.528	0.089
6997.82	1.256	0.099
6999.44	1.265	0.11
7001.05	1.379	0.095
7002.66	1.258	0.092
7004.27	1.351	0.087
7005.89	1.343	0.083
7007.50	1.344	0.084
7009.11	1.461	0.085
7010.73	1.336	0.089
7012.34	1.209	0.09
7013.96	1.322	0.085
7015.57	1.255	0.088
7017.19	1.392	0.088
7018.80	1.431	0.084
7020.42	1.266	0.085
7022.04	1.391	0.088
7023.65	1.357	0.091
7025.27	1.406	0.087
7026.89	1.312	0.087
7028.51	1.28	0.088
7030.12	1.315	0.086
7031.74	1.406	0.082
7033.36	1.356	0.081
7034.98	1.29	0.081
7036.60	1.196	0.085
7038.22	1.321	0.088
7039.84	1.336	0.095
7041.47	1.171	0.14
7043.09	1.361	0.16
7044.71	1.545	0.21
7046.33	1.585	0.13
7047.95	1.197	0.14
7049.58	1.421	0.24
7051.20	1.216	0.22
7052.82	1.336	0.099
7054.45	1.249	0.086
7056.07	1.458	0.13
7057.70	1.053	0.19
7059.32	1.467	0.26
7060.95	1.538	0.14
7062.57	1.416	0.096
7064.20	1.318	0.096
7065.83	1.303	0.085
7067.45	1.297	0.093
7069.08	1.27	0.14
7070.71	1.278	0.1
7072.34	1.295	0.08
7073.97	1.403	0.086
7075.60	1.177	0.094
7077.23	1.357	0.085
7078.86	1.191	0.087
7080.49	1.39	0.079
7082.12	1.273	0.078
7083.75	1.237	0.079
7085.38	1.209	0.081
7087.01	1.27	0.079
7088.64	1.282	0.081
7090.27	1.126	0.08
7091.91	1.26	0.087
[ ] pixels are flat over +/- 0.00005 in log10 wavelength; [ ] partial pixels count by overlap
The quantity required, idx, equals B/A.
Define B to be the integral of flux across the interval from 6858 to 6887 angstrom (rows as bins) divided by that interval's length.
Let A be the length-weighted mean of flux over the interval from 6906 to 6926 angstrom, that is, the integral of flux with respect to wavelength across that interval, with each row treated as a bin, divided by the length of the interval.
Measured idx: 0.98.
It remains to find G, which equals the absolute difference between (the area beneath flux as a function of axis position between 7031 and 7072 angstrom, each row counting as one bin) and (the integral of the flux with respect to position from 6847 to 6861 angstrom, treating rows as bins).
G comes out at 37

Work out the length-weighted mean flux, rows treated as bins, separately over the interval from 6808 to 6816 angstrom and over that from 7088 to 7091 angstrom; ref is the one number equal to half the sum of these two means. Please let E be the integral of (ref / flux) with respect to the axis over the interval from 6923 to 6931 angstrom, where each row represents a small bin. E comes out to 7.37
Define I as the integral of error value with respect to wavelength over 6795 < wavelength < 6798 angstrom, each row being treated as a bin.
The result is 0.36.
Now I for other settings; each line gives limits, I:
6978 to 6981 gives 0.26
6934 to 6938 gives 0.36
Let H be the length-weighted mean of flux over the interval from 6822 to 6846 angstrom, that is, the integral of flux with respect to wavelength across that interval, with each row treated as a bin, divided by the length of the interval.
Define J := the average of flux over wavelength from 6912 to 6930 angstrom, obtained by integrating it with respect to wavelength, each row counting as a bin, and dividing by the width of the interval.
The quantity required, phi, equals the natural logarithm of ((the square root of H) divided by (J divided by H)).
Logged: 0.130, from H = 1.32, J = 1.33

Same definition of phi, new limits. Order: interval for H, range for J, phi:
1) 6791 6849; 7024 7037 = 0.163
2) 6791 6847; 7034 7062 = 0.154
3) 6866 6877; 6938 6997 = 0.106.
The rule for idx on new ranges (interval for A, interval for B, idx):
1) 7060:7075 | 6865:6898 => 0.99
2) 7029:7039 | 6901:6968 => 1.03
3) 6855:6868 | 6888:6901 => 1.09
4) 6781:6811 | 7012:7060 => 0.99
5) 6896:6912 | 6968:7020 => 1.00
